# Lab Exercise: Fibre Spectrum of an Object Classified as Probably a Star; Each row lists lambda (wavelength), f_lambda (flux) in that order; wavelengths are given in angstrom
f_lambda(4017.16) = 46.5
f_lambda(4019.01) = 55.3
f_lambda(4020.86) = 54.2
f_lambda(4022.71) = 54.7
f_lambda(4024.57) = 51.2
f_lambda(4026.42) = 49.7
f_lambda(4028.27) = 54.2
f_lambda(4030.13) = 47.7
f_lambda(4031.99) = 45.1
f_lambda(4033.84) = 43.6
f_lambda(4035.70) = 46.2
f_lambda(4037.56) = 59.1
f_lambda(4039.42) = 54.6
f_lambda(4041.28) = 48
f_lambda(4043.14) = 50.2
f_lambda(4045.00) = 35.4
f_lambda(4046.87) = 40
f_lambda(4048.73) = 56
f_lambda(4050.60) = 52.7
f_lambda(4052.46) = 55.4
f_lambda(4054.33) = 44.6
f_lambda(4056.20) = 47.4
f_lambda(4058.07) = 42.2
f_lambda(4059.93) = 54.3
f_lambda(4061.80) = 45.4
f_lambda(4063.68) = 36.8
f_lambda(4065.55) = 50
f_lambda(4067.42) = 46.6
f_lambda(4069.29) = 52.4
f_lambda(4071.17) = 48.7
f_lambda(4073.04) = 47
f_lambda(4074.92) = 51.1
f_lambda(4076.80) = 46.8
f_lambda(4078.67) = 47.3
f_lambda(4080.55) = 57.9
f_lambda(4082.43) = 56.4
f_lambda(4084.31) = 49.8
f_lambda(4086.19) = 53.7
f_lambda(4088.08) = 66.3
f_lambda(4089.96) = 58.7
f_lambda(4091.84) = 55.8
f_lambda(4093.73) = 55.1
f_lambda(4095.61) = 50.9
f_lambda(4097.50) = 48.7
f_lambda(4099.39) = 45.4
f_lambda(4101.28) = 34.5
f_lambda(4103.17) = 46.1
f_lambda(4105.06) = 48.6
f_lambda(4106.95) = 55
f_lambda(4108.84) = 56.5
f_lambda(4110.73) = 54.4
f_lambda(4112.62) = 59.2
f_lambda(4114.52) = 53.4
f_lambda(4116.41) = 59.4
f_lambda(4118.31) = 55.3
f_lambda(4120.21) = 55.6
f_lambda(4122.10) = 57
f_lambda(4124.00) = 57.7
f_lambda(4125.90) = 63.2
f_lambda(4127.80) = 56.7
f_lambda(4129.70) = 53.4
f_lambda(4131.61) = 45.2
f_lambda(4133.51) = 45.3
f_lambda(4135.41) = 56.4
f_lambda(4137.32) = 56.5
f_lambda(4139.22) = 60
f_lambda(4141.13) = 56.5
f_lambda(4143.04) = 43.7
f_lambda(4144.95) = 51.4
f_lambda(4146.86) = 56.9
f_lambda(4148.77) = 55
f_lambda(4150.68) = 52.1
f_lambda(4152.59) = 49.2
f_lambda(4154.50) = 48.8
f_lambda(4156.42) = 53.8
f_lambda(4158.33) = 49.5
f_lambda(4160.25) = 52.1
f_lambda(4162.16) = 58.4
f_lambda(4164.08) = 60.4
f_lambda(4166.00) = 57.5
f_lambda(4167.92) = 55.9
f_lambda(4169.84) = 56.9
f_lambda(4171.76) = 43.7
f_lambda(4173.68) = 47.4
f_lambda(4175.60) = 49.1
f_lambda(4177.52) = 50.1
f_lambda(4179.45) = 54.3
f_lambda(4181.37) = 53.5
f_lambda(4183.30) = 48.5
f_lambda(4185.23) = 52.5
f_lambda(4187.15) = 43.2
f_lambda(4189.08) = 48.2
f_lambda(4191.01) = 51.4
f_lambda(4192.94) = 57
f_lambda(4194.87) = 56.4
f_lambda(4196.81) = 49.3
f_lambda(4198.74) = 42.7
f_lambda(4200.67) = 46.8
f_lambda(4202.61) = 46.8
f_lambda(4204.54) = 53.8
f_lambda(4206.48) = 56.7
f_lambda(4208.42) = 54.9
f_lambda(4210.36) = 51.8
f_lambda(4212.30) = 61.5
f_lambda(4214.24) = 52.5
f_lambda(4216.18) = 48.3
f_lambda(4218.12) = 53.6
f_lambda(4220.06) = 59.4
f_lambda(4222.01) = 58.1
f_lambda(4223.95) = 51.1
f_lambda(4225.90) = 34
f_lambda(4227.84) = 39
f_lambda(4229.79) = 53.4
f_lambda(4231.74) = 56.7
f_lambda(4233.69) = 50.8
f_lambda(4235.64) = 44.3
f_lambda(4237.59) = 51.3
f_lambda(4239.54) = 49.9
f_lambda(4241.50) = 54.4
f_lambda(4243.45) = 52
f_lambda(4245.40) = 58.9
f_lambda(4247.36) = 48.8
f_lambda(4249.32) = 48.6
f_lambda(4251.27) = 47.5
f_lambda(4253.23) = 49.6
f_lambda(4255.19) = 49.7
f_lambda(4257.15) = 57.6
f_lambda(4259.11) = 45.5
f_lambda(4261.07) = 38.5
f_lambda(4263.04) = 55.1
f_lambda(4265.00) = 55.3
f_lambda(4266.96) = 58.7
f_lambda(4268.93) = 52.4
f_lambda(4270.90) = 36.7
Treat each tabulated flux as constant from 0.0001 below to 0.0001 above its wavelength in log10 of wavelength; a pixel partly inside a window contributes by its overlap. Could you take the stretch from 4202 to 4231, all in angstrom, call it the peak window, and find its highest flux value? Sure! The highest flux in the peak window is 61.5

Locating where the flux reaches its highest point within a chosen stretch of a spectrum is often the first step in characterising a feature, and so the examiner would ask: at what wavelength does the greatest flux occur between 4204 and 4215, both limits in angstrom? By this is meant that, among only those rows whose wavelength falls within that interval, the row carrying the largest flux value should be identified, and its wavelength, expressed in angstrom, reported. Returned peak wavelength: 4212.30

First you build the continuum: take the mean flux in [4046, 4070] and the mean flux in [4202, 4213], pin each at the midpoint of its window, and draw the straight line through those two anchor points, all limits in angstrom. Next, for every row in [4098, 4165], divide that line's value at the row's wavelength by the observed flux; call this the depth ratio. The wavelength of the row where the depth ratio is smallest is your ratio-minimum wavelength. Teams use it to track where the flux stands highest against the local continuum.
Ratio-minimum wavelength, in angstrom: 4125.90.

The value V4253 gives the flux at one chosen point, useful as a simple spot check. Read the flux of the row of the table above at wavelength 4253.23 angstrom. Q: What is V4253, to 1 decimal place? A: 49.6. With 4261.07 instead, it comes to 38.5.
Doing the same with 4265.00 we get 55.3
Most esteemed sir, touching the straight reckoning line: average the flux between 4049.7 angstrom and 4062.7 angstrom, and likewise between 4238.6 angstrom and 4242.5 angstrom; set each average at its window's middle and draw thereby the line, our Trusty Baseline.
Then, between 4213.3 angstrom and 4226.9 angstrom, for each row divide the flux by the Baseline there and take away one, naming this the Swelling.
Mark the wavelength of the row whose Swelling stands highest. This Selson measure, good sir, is 4220.06 angstrom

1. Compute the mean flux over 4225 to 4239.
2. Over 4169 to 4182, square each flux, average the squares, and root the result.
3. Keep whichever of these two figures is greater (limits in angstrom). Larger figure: 51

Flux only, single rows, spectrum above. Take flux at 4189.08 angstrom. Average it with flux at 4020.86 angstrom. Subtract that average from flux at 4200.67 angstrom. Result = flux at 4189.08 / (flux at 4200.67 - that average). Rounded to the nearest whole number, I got -11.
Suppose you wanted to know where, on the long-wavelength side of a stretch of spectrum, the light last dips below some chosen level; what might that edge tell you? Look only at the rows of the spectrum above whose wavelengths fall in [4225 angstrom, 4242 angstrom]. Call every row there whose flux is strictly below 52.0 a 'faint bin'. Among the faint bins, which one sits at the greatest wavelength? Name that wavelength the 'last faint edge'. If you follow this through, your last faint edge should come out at 4239.54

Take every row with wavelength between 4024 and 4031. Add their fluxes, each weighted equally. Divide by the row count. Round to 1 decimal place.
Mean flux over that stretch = 50.7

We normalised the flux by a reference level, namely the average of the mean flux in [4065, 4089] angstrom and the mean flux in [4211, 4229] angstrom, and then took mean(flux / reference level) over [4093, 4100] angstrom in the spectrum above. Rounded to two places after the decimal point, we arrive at 0.97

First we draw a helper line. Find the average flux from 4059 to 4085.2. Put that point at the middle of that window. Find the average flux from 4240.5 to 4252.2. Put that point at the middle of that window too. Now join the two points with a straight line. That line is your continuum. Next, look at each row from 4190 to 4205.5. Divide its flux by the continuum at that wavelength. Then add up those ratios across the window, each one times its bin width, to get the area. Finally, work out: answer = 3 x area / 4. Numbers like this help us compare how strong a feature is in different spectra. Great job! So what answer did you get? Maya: 11.5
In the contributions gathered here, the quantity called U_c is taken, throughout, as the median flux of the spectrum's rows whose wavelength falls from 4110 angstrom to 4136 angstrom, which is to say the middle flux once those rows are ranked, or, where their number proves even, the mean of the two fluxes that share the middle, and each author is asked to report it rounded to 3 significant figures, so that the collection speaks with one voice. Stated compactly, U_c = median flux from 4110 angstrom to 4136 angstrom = 56.0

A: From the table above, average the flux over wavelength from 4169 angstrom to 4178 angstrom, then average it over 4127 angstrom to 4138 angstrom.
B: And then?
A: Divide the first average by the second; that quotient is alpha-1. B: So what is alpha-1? 0.95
